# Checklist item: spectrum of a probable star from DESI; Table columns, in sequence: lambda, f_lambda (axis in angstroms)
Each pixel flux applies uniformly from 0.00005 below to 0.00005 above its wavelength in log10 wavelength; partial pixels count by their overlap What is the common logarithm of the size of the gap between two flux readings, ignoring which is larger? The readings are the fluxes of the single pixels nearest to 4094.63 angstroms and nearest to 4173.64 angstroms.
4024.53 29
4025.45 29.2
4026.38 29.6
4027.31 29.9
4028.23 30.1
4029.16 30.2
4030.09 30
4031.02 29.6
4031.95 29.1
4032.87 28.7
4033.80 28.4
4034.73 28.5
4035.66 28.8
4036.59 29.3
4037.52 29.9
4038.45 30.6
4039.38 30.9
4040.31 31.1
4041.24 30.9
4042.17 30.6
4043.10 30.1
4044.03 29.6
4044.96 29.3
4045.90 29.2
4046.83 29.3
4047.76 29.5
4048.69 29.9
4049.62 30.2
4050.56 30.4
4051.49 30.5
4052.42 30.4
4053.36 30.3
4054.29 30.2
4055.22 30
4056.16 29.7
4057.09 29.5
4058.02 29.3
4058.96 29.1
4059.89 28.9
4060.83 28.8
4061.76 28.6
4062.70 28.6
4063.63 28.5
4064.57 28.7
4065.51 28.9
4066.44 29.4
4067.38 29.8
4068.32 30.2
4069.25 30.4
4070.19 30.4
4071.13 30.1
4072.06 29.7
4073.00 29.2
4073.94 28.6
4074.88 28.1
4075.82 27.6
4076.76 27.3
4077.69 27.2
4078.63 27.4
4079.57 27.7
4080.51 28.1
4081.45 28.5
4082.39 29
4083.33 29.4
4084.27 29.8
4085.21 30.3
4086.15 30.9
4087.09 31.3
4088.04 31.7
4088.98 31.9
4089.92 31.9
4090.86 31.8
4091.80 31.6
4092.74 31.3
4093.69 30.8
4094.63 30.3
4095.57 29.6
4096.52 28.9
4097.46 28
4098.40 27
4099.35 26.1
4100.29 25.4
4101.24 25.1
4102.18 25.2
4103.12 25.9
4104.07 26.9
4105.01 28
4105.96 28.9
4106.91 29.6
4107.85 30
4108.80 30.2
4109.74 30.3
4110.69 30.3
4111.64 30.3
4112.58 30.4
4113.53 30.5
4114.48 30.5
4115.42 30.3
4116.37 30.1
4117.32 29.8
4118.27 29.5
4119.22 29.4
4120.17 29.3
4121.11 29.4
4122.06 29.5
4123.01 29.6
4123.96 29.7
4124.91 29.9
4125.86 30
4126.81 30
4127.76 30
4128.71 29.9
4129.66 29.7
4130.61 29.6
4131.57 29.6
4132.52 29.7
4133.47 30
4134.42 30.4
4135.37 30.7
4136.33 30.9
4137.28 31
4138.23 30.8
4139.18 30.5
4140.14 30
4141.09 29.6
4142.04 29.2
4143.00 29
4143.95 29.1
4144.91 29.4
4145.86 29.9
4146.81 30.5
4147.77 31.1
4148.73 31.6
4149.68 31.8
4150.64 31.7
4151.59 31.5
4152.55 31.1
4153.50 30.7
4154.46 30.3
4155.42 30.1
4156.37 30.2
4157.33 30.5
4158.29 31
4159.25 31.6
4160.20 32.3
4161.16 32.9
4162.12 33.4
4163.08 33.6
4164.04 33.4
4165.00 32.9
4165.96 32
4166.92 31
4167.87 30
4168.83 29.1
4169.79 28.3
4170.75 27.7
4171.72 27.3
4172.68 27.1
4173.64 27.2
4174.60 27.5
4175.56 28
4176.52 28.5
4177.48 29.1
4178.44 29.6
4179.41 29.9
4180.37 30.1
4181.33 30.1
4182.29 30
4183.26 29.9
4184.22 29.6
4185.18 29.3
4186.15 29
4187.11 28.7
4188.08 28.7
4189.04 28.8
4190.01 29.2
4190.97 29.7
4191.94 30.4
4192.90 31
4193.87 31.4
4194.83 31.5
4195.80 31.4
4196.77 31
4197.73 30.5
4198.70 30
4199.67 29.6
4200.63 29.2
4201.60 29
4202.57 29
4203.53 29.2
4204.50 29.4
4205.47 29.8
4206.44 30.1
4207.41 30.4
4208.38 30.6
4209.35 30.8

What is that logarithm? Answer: 0.49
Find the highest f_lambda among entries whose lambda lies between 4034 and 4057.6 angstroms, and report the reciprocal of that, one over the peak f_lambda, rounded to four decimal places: 0.0322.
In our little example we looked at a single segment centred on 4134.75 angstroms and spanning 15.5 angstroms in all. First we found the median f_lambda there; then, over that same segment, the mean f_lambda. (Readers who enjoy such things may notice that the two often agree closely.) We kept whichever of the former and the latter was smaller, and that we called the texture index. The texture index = 30.0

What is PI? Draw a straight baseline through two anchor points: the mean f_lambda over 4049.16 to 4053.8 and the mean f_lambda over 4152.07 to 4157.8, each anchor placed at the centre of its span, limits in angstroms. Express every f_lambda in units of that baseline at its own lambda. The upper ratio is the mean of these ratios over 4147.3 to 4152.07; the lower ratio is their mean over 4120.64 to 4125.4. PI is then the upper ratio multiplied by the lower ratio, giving 1.01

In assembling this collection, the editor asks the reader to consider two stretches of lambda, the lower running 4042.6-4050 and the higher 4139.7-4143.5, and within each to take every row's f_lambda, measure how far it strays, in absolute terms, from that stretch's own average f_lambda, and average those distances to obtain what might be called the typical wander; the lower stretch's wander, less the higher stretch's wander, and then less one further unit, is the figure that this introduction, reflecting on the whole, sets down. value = -1.0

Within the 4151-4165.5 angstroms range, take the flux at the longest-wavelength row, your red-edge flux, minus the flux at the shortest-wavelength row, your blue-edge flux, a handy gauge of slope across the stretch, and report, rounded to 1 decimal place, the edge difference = 1.4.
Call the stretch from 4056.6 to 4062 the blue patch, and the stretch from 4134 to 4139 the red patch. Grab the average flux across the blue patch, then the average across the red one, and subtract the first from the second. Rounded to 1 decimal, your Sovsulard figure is 1.7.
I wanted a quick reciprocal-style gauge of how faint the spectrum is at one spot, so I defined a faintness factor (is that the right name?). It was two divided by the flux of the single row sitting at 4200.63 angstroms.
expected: 0.068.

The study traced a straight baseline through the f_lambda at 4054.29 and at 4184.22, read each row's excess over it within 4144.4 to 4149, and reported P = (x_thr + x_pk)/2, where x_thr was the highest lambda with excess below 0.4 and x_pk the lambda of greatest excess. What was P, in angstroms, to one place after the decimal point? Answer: 4147.3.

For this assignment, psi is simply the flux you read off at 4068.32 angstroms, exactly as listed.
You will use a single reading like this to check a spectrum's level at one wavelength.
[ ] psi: 30.2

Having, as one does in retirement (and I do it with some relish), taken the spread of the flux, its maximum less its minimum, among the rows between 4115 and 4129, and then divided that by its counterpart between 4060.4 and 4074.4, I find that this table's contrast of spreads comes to 0.53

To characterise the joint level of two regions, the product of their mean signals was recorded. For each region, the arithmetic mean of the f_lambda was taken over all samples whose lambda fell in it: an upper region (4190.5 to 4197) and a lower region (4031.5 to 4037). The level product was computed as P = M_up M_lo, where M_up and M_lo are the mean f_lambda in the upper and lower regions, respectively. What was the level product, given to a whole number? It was 890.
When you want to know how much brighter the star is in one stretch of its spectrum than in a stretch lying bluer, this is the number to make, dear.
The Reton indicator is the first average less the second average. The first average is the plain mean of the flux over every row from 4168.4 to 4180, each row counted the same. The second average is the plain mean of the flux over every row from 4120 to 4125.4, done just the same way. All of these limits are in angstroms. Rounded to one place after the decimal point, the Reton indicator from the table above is -1.3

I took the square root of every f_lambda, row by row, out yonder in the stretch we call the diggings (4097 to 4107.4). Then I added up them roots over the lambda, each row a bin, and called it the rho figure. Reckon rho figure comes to 54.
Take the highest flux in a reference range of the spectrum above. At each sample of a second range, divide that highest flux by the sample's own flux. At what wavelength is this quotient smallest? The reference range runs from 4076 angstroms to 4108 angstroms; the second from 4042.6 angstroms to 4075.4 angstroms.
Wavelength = 4051.49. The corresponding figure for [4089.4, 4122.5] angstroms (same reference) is 4089.92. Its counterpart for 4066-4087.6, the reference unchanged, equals 4087.09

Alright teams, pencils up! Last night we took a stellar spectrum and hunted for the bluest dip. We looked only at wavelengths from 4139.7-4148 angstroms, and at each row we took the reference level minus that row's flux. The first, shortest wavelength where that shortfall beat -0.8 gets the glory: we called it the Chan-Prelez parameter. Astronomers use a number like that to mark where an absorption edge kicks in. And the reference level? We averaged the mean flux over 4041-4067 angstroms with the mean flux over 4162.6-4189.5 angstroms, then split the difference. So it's 4140.14 angstroms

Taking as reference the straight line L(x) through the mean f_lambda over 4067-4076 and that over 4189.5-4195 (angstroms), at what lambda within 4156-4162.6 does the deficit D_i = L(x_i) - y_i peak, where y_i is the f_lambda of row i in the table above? 4156.37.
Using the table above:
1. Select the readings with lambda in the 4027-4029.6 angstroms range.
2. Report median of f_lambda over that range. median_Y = 30.1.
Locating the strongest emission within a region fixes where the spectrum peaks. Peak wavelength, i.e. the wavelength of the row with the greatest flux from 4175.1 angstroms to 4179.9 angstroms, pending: 4179.41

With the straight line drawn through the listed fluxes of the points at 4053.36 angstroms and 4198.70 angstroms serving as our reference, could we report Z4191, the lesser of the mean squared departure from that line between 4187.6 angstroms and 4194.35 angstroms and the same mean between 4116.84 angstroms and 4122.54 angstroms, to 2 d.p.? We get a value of 0.49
